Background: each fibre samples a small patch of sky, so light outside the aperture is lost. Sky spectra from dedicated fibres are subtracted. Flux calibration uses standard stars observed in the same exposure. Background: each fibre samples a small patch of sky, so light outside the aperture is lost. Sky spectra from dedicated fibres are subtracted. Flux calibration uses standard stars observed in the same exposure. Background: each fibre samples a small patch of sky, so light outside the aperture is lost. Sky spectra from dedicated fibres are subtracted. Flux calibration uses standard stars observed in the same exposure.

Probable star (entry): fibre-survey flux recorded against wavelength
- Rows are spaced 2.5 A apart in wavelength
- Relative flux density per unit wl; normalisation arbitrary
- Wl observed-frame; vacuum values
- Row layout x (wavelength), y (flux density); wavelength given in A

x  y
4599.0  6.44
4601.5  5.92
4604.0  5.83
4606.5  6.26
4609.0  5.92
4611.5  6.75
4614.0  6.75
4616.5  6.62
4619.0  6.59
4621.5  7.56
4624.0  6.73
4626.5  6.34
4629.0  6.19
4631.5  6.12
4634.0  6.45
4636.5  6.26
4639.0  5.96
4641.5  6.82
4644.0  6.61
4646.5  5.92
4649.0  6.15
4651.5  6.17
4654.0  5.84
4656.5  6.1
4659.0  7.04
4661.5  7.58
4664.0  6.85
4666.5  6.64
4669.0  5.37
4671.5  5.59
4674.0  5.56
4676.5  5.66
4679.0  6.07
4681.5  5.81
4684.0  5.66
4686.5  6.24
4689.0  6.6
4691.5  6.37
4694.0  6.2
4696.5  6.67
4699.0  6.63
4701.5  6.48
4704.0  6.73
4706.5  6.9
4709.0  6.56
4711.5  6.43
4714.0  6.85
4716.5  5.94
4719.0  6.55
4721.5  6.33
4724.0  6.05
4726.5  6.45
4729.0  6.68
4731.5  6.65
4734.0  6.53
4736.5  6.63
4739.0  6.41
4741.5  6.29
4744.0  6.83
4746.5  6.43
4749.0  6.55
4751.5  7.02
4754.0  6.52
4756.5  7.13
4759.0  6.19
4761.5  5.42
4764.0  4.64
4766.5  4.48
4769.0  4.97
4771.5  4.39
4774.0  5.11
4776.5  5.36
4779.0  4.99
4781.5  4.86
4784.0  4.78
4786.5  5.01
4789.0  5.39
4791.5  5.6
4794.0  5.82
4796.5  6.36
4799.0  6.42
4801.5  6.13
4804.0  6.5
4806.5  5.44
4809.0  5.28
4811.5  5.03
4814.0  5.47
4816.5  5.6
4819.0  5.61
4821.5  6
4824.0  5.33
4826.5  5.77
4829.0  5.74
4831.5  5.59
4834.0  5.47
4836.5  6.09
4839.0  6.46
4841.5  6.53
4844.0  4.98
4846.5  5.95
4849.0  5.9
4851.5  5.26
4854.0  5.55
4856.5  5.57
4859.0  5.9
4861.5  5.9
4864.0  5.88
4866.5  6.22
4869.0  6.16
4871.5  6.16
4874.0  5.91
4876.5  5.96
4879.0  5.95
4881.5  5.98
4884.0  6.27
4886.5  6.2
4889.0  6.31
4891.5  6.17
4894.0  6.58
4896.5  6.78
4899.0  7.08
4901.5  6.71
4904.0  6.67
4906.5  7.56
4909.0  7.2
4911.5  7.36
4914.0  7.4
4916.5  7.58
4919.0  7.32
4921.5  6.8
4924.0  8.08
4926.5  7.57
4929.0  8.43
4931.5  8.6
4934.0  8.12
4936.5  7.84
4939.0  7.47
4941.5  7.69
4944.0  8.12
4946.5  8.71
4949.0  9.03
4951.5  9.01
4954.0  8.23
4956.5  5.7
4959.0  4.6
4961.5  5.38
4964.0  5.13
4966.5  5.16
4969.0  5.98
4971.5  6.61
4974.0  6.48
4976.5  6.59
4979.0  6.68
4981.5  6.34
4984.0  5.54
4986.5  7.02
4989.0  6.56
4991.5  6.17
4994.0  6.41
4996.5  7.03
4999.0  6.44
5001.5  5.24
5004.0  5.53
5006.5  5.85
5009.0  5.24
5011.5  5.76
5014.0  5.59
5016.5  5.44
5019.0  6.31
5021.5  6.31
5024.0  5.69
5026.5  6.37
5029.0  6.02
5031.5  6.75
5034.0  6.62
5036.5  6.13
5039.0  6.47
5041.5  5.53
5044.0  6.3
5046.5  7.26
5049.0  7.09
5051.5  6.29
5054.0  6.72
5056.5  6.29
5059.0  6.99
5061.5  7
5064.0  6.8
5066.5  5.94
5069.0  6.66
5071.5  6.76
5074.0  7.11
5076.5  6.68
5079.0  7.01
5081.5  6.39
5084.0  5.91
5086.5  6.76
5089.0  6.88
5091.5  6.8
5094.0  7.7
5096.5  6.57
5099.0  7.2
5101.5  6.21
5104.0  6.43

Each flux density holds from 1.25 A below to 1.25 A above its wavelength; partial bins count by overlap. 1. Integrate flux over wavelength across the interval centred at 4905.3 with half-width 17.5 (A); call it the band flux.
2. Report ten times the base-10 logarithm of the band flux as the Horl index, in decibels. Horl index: 23.9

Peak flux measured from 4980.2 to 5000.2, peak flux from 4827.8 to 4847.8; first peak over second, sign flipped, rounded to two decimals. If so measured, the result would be -1.08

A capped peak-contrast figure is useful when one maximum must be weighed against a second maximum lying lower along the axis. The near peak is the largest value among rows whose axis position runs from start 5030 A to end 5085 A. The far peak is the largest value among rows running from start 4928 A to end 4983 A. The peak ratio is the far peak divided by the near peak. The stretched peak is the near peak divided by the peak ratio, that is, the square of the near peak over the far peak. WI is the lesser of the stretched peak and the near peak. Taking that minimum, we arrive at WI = 5.84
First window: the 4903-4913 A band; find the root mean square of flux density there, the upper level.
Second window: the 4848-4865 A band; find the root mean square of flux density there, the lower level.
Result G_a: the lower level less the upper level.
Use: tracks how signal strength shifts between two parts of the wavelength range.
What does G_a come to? -1.5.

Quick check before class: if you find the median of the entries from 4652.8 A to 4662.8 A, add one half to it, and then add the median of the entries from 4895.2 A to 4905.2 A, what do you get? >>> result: 13.8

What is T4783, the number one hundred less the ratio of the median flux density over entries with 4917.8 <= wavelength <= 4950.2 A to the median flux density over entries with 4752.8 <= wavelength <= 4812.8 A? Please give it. 98.5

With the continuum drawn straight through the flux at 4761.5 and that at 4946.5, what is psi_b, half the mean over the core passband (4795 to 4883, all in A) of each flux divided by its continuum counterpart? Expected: 0.43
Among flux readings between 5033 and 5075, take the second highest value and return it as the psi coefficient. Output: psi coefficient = 7.11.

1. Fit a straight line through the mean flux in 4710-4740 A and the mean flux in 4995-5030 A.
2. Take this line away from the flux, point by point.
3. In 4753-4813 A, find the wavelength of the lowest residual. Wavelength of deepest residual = 4771.5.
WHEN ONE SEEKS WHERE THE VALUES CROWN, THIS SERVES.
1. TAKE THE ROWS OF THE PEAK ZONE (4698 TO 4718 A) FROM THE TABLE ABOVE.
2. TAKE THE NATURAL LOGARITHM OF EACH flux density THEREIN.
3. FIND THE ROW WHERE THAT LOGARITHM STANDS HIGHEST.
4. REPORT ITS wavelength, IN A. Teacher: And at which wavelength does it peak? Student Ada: 4706.5 A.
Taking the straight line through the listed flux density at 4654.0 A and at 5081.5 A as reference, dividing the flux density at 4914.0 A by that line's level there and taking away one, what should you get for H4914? 0.20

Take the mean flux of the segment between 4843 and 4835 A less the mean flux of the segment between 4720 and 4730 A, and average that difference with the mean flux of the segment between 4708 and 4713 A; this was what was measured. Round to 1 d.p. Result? 3.2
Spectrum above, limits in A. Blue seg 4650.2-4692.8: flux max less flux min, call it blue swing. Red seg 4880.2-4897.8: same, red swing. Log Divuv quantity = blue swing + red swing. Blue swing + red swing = 3.0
